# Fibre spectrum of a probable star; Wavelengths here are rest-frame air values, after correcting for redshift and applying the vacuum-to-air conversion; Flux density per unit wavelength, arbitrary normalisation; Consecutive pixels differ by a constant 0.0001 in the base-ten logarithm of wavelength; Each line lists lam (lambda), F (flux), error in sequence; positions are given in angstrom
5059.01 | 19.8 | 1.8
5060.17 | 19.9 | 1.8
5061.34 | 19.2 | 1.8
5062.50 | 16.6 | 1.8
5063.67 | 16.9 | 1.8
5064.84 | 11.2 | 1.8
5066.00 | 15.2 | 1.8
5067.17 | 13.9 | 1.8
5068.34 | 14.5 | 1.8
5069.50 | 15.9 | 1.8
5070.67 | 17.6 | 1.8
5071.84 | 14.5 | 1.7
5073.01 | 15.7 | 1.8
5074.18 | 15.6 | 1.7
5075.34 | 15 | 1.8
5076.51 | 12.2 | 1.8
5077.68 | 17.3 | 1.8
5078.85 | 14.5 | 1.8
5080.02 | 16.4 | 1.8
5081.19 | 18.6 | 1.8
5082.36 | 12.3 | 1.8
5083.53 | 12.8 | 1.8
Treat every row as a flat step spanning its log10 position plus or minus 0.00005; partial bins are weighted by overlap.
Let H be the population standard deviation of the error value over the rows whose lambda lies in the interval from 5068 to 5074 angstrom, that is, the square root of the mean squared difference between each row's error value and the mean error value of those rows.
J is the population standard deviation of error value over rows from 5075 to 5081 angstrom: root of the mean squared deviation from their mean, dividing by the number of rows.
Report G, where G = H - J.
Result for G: 0.040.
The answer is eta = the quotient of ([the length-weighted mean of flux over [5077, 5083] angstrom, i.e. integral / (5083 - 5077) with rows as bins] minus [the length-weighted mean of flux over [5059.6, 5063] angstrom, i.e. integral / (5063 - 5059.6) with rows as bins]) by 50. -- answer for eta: -0.06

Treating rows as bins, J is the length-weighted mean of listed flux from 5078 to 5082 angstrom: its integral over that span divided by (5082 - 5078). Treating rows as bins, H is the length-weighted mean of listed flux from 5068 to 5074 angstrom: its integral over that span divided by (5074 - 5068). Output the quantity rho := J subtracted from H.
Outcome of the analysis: -0.6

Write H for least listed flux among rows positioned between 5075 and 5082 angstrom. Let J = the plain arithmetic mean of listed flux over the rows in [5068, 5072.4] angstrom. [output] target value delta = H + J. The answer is 27.8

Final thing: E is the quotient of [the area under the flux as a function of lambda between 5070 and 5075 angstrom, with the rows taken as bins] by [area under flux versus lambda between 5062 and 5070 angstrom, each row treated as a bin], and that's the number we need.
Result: 0.7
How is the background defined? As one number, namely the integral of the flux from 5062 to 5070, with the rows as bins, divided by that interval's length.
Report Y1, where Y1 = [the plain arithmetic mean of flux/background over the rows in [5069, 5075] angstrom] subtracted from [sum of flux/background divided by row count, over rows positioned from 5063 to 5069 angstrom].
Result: -0.10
